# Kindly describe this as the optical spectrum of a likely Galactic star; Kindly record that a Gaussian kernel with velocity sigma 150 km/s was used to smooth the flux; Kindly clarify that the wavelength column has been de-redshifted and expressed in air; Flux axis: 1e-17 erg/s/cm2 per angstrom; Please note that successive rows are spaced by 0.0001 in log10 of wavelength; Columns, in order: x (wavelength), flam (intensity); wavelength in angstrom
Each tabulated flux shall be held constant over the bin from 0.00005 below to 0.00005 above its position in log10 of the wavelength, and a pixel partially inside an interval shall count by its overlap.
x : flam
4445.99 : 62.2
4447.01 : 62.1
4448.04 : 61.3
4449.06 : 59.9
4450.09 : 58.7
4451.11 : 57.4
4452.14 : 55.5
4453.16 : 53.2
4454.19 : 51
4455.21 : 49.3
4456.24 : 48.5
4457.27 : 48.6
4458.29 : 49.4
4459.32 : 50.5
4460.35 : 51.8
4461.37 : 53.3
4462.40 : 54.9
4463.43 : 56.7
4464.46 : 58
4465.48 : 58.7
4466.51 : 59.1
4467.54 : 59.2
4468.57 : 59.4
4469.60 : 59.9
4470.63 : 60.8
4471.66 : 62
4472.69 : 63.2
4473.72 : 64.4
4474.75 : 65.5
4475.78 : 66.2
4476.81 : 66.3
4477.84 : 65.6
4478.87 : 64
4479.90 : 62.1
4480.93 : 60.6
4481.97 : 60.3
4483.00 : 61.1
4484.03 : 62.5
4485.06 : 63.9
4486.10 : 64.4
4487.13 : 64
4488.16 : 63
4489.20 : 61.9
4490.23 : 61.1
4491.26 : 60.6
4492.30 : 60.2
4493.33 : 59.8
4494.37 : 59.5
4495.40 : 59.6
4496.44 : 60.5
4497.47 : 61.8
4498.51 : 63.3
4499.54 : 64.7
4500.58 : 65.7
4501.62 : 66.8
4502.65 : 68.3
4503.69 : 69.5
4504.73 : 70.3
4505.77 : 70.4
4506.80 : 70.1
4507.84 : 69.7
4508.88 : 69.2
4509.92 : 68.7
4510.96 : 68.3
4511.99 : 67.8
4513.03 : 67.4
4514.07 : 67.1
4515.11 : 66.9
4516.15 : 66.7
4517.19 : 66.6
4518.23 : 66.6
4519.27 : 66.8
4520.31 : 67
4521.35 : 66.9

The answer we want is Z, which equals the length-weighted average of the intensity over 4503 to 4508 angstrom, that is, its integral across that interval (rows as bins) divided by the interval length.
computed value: 70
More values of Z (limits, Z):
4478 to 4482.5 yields 62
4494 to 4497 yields 60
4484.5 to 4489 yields 64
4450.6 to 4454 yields 55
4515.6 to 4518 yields 67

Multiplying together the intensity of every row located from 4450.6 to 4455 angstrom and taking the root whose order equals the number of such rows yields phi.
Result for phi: 54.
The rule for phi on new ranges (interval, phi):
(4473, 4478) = 66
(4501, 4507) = 69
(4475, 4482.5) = 64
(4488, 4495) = 61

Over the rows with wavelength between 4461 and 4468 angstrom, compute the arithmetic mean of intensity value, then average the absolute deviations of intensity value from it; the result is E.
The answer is 1.9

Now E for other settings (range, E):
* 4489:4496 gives 0.7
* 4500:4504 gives 1.3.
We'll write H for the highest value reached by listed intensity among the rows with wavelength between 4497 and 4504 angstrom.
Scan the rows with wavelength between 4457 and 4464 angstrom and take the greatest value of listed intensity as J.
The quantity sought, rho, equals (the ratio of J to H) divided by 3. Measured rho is 0.27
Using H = 69.5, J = 56.7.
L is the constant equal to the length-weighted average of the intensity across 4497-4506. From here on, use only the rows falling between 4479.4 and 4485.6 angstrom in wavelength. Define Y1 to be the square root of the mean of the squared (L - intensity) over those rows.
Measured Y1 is 5.0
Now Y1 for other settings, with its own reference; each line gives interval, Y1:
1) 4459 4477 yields 8.5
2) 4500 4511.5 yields 2.6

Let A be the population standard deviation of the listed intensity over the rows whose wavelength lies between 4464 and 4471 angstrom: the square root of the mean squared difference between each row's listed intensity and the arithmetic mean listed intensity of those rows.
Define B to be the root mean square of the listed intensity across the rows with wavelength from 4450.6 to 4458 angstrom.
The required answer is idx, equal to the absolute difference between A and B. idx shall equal 51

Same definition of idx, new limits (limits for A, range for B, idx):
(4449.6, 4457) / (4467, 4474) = 58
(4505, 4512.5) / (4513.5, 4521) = 66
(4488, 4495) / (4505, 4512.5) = 68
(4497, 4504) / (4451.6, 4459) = 48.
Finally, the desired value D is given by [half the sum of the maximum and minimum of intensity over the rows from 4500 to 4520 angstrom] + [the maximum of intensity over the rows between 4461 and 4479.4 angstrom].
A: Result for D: 134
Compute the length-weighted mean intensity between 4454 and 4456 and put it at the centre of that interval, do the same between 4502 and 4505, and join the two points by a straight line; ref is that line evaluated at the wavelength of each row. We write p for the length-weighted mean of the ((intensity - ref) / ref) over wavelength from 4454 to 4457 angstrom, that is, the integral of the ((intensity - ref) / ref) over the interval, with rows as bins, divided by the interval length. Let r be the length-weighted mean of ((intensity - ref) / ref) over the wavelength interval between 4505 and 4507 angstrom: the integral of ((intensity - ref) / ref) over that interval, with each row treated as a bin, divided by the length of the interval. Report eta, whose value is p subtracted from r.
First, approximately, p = -0.01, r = 0.001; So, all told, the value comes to 0.014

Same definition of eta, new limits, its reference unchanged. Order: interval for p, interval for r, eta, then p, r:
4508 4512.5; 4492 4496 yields -0.040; -0.05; -0.086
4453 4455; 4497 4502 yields -0.089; 0.04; -0.047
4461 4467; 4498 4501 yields -0.109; 0.06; -0.045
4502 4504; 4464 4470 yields 0.085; 0.00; 0.081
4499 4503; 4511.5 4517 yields -0.058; -0.03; -0.086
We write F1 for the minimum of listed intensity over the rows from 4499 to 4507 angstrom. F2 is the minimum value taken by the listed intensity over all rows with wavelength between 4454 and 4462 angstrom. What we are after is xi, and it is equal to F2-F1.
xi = -16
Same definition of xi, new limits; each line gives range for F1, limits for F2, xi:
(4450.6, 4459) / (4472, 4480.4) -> 14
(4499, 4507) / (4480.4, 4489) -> -4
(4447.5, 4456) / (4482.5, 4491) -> 12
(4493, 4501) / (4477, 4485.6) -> 1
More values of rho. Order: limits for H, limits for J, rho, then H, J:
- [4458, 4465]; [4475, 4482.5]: 0.38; 58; 66.3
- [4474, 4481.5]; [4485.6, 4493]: 0.32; 66.3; 64.4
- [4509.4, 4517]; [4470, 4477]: 0.32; 68.7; 66.3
